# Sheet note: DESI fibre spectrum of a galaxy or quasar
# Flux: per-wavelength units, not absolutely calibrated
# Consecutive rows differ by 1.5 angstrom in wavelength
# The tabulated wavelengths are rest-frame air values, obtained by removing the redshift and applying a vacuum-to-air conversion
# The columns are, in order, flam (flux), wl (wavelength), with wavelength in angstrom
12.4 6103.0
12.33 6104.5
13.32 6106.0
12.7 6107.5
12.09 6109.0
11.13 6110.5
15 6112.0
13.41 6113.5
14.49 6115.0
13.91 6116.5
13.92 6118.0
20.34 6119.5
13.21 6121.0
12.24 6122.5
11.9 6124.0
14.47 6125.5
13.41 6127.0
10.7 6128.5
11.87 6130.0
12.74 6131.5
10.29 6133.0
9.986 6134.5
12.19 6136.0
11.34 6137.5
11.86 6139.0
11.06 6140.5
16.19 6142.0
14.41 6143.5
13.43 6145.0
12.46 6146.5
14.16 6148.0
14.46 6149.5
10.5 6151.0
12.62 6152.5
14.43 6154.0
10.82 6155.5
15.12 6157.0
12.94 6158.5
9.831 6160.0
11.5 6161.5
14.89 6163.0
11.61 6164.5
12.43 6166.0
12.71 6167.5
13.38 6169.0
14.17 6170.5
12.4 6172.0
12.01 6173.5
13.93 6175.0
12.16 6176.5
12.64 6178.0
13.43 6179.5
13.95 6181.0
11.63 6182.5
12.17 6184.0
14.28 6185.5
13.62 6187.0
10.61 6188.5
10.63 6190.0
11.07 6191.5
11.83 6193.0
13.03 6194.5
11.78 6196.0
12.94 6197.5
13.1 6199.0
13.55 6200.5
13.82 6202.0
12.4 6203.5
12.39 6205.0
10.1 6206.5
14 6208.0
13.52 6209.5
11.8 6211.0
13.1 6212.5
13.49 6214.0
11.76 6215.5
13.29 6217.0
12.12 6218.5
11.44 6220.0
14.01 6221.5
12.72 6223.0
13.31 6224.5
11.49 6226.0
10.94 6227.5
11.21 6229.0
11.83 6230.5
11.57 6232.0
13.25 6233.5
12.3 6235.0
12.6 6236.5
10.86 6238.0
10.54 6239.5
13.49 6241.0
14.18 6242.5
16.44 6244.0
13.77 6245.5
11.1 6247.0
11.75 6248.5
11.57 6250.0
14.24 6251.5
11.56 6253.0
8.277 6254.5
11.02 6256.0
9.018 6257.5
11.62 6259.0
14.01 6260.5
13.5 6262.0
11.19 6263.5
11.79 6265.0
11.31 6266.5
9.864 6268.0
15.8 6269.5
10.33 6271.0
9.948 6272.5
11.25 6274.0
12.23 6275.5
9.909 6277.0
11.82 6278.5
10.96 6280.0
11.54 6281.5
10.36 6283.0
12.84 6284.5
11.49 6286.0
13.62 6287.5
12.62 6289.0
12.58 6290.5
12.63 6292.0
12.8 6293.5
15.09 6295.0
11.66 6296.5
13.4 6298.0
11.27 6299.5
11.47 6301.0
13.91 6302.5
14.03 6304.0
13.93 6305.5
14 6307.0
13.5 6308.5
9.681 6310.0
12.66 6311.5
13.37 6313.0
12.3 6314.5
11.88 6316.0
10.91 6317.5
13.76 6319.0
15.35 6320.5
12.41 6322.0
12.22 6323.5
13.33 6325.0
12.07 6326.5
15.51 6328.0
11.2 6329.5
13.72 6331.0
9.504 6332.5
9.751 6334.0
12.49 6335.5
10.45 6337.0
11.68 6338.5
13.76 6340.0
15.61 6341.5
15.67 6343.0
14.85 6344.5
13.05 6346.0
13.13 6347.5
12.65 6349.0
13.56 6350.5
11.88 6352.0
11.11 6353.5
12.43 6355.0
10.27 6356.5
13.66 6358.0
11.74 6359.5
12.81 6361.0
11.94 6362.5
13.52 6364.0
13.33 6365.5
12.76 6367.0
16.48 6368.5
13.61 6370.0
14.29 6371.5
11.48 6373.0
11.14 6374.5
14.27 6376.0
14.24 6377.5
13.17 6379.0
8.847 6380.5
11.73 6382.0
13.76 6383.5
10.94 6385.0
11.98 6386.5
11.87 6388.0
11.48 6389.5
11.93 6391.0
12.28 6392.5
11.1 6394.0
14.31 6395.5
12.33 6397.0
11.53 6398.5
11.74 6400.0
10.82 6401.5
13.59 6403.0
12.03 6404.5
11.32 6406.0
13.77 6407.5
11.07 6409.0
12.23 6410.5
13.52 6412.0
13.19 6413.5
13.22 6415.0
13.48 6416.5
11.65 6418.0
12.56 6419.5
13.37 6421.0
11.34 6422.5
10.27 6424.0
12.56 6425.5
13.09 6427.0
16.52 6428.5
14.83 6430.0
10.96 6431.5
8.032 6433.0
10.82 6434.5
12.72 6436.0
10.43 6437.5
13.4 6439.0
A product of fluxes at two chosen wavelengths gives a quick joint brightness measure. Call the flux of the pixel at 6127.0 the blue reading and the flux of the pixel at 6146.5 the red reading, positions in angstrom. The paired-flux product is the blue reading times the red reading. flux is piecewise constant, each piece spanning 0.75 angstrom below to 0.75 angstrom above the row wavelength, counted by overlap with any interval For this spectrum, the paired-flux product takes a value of 167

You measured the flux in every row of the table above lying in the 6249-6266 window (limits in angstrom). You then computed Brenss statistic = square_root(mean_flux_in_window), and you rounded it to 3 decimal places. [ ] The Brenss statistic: 3.408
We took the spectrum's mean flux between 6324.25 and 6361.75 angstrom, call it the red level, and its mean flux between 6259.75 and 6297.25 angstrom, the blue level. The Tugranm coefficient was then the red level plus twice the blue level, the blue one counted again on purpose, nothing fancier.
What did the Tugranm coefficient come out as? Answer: 36.7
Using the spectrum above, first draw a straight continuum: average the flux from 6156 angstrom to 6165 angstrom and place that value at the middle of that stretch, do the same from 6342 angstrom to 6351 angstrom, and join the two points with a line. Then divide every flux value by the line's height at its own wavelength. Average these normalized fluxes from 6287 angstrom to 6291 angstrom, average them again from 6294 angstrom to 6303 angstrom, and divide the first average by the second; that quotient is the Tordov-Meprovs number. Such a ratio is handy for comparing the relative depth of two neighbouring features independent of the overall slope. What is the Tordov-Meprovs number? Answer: 1.02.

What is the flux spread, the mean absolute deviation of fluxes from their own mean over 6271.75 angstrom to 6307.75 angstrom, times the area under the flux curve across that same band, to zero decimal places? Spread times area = 508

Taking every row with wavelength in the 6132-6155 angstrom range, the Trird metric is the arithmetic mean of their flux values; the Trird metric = 12.6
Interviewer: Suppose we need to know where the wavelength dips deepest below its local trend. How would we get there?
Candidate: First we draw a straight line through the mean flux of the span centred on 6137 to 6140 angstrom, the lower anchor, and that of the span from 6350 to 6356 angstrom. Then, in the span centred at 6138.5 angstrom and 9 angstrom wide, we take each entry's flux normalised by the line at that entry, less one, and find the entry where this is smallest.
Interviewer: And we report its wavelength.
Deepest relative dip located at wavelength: 6134.5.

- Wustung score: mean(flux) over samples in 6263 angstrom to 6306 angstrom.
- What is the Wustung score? 12.1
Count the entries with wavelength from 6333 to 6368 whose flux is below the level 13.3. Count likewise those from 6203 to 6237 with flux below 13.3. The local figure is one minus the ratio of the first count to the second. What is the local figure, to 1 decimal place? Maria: 0.2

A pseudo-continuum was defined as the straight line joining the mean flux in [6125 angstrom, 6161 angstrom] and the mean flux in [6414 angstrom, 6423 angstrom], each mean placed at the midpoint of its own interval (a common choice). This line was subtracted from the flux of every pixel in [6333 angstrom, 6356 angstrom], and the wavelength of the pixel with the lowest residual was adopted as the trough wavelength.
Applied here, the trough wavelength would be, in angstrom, 6334.0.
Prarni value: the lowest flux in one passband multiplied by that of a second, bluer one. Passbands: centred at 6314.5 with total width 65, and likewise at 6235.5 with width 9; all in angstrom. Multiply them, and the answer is 100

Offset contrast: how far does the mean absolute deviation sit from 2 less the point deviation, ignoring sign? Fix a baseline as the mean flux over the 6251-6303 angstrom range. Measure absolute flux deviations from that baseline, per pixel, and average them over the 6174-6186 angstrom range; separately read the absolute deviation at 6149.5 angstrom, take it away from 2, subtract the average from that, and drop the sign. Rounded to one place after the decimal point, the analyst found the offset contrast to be 1.7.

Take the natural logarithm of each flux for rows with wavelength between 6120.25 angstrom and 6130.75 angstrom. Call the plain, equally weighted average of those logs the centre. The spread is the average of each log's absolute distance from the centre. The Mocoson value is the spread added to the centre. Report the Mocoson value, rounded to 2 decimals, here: 2.60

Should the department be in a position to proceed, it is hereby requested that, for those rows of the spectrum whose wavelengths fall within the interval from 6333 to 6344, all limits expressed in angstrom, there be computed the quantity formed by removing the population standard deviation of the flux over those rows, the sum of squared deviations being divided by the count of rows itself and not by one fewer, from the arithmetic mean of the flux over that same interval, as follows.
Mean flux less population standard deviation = 10.6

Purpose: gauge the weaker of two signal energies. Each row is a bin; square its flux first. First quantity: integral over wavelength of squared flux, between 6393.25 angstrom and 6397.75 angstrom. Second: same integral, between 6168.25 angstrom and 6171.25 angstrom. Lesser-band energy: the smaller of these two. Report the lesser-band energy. 570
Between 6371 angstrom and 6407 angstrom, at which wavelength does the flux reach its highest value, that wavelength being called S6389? 6395.5 angstrom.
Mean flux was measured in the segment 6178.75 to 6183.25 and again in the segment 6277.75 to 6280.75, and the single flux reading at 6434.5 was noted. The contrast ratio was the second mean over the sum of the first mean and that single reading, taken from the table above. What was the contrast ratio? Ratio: 0.478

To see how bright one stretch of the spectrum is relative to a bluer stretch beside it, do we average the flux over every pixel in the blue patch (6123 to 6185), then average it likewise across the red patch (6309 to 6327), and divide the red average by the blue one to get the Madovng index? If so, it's 0.99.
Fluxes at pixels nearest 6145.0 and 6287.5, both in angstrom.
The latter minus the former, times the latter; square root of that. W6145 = 1.6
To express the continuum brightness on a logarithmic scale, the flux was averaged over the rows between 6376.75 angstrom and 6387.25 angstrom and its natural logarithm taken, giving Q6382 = 2.49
